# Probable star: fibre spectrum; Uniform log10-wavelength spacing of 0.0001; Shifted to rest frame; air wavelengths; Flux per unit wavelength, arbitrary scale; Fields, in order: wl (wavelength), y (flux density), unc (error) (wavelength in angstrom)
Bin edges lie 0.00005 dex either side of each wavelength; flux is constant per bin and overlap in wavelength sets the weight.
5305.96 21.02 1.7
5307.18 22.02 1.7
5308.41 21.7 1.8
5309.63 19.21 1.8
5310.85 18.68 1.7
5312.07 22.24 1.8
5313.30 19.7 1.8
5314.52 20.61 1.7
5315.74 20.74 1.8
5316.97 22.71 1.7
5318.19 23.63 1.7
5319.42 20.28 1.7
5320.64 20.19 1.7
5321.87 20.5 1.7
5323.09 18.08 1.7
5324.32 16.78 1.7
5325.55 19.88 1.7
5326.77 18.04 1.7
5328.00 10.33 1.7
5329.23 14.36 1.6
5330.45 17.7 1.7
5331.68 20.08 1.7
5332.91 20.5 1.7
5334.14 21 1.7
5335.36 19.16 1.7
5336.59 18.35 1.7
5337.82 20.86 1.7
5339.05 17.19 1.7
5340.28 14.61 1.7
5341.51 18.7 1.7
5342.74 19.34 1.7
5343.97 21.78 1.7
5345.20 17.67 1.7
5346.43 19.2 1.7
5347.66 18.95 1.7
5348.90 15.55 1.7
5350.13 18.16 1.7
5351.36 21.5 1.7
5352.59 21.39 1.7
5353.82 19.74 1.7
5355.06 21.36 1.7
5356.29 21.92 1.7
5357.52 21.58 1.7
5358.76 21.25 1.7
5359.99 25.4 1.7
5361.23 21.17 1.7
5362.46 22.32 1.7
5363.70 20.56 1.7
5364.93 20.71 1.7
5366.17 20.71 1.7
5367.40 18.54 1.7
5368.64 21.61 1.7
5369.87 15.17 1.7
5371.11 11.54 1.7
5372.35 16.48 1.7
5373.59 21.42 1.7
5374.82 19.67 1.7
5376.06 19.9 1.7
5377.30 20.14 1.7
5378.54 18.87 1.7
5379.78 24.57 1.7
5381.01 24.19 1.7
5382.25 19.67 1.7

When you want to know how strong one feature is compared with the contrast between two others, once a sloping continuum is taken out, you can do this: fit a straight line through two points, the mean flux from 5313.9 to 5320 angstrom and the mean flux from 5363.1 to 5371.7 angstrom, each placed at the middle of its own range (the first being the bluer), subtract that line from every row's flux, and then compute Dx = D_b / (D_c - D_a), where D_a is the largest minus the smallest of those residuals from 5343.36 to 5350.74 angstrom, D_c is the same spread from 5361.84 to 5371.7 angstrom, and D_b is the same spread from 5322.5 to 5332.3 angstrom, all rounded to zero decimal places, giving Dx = 2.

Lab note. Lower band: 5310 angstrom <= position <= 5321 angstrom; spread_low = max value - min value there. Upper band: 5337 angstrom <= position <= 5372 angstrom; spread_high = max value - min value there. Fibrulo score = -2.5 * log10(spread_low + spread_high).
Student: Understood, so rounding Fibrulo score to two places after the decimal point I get -3.19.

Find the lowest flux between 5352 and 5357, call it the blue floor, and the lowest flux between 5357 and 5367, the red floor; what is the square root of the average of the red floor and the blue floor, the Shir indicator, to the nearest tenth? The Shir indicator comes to 4.5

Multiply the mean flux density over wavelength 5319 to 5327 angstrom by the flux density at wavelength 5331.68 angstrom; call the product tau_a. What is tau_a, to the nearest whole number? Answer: 384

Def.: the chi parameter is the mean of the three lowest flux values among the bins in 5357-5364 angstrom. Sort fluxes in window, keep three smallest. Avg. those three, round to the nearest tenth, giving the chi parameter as 21.0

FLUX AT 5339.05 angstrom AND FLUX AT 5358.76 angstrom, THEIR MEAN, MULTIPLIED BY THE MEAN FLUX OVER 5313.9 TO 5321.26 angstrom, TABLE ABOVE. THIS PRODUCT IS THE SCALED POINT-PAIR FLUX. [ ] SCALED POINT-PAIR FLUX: 411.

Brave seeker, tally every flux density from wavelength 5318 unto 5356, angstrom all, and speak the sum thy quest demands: 585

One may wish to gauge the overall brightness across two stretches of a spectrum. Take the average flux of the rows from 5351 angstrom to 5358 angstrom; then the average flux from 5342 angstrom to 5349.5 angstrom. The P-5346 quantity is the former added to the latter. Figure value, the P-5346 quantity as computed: 40.0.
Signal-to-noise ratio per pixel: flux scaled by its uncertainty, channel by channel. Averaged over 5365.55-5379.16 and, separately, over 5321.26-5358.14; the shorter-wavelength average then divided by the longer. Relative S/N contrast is 1.02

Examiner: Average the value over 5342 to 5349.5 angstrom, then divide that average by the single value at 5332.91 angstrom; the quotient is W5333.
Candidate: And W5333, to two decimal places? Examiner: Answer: 0.91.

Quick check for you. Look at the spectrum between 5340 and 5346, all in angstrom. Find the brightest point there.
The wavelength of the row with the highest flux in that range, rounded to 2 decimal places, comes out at 5343.97 angstrom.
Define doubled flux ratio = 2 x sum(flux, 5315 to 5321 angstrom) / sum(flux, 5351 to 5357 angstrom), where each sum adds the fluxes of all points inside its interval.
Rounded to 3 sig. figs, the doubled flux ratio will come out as 2.03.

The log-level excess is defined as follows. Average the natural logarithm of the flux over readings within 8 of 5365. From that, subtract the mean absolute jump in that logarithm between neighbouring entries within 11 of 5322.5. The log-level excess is 2.84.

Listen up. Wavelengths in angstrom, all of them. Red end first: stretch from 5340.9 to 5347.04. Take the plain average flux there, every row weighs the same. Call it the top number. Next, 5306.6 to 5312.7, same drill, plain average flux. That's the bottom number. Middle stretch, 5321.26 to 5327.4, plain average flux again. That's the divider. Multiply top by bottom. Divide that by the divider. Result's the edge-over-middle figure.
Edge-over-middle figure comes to 22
